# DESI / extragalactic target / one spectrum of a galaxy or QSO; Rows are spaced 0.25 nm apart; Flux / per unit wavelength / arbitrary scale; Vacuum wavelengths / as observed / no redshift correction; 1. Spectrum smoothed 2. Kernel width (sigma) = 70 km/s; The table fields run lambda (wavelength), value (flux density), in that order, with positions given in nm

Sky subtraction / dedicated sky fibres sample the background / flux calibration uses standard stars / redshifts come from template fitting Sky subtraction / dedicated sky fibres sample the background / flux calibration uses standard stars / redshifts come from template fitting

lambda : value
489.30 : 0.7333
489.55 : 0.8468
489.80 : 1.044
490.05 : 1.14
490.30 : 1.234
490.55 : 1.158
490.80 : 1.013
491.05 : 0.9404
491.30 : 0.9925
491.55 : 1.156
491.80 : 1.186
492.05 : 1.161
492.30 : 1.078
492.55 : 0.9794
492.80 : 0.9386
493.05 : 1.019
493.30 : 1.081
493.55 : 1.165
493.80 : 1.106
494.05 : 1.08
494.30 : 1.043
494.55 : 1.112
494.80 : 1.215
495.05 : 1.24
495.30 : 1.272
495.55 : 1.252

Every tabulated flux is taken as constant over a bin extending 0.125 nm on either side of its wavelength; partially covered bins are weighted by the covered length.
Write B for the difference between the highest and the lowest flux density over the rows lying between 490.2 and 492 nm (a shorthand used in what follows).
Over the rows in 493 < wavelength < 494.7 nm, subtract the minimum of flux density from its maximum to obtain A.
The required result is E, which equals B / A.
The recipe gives 2.01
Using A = 0.146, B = 0.294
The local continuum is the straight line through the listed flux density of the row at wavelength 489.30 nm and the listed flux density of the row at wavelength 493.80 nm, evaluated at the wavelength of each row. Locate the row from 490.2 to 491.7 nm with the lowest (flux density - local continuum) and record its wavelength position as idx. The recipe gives 491.05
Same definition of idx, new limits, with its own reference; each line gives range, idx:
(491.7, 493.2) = 492.80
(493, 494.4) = 494.30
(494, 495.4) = 494.30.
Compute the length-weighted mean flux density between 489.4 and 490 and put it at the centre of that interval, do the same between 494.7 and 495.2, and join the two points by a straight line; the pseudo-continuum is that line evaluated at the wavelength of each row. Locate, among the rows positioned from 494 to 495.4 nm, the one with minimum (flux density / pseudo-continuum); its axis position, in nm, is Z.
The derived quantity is 494.30 nm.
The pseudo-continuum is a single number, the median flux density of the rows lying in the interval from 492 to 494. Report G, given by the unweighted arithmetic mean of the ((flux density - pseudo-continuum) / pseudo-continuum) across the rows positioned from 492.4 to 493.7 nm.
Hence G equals -0.04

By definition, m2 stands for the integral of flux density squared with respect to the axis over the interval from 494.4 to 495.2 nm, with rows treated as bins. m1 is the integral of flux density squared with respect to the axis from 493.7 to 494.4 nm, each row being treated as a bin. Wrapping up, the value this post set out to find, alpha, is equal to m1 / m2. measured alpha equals 0.7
